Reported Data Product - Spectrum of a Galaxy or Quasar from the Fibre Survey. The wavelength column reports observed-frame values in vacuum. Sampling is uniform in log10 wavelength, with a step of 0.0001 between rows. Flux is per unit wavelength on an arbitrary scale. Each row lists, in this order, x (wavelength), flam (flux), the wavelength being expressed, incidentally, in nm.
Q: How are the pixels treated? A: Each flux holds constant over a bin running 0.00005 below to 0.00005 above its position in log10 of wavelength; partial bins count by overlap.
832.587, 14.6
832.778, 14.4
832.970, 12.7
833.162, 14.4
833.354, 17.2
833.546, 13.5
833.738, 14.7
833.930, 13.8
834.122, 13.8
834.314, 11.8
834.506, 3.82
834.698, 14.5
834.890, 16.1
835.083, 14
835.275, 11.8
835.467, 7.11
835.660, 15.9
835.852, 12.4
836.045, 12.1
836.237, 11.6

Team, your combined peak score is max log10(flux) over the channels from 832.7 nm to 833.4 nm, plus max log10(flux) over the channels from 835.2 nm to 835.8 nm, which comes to 2.44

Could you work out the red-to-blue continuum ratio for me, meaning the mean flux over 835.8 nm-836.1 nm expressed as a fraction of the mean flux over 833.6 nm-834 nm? 0.86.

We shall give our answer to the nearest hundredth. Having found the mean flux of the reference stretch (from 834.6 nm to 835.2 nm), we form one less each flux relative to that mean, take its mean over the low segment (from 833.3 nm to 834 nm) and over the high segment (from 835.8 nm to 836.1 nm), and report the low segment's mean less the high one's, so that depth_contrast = -0.17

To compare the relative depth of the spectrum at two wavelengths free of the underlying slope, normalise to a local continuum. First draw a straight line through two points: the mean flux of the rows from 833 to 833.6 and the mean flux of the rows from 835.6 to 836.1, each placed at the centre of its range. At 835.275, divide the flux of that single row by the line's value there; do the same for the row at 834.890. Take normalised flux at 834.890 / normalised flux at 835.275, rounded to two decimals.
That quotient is 1.34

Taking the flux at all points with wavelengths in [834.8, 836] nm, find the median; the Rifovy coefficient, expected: 13.2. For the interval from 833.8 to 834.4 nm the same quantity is 13.8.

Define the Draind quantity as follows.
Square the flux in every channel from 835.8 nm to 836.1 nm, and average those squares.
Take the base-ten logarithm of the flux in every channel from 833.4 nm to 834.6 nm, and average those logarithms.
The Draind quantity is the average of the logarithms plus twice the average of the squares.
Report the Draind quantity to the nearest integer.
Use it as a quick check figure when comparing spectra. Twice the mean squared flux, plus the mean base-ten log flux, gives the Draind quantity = 301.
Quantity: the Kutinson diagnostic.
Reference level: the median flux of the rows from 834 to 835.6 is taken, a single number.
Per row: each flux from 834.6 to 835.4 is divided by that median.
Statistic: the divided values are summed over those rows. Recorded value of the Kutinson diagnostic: 4.4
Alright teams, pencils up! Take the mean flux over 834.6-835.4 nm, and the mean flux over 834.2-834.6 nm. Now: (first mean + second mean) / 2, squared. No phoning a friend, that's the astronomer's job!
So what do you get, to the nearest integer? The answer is 120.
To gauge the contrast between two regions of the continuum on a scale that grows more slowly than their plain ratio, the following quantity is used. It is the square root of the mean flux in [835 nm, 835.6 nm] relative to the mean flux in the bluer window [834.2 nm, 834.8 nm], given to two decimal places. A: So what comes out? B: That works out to 1.05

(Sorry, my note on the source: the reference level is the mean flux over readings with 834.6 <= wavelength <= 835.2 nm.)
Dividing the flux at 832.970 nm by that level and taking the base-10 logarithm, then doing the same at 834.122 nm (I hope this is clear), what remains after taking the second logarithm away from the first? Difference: -0.04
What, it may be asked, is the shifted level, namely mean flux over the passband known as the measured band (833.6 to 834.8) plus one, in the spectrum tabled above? 13.1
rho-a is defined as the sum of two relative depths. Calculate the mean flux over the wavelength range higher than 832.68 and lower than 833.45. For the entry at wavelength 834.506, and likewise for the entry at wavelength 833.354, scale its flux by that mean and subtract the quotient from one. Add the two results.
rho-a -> 0.57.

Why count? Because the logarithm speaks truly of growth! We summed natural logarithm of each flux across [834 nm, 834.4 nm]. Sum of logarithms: 5.09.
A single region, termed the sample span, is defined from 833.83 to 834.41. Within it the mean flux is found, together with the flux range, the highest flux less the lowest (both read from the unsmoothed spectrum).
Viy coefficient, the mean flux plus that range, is 15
